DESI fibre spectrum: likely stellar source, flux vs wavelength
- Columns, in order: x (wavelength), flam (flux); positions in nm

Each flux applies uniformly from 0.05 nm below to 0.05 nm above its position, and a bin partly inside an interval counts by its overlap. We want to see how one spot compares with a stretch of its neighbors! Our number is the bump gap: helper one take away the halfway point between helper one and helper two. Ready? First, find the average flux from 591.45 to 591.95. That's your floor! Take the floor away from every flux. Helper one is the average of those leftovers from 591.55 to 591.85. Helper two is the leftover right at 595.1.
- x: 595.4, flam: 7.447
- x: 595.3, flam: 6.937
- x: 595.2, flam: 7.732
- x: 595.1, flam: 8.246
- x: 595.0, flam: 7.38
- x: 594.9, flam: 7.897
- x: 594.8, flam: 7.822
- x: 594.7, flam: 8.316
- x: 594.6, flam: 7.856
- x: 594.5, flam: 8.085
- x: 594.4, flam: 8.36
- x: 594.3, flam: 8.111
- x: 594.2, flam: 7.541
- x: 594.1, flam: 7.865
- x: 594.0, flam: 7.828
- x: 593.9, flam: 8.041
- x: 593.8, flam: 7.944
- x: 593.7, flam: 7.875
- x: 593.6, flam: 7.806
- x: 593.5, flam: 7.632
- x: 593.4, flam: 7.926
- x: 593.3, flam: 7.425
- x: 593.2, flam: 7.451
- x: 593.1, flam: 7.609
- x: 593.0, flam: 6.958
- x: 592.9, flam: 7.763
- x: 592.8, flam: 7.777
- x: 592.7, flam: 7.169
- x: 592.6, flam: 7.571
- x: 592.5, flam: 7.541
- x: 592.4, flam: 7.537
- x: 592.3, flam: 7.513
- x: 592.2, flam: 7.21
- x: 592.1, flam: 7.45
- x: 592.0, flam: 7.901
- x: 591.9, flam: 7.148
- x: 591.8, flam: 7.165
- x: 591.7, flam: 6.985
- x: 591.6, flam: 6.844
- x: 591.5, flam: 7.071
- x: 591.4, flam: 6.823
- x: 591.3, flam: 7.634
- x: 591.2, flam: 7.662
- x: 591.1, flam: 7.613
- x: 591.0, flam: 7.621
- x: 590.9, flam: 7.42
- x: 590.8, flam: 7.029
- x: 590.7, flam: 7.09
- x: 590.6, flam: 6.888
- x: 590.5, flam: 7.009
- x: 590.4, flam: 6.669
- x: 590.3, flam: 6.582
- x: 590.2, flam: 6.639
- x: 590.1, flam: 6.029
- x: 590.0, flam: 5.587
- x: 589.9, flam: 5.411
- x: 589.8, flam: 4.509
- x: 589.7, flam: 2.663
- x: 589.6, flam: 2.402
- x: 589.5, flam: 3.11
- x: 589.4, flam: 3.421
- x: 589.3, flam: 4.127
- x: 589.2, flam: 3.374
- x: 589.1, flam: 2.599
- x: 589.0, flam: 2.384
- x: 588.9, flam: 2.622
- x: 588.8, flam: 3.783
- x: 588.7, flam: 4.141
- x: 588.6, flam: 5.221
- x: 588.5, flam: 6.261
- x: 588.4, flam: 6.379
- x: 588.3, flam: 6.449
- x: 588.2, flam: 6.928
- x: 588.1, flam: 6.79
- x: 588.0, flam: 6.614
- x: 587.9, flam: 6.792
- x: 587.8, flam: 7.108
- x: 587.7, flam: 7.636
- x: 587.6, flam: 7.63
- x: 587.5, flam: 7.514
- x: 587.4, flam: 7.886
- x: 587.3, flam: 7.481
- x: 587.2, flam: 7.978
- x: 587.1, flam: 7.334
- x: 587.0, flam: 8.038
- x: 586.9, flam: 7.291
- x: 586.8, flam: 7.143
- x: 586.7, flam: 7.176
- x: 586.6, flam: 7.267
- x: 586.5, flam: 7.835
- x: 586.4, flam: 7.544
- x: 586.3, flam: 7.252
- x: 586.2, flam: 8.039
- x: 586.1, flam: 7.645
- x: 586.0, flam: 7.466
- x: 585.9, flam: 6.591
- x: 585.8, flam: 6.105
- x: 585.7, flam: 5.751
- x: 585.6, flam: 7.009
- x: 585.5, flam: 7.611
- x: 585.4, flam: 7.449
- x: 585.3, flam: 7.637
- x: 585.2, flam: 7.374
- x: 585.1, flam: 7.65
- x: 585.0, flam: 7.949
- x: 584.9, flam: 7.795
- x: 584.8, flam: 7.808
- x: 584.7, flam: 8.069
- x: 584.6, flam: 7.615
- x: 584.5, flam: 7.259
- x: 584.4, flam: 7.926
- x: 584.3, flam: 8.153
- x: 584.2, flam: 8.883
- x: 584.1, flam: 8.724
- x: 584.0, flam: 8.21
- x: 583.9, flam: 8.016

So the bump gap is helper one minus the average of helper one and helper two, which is -0.62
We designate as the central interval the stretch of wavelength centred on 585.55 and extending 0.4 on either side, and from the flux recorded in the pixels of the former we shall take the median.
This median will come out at 7.2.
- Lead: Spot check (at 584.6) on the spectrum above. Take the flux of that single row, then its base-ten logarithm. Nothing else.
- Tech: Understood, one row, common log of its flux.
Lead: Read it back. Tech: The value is 0.88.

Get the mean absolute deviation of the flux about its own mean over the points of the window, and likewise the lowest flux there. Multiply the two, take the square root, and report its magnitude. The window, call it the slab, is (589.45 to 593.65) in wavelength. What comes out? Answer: 1.45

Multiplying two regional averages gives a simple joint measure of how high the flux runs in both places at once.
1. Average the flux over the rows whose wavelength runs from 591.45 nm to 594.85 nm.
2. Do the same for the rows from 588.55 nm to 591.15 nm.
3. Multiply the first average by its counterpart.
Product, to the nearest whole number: 39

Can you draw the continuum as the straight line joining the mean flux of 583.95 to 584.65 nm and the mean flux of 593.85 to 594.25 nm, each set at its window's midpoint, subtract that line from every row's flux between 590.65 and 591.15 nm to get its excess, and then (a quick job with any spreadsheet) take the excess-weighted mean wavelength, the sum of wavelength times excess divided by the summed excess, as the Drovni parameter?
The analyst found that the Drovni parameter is 590.84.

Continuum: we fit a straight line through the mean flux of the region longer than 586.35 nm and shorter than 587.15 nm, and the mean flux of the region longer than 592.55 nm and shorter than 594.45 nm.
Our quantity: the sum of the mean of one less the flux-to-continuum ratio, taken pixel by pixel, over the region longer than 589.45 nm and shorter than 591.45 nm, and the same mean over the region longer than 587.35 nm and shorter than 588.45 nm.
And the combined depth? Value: 0.25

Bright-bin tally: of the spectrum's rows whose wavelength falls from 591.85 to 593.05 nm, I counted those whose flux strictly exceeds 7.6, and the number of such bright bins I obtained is 3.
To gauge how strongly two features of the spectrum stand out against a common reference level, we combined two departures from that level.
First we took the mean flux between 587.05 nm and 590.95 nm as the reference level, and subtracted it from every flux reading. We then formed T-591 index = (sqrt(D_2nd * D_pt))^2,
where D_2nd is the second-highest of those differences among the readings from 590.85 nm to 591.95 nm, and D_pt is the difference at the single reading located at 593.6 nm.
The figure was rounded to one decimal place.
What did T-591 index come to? 4.0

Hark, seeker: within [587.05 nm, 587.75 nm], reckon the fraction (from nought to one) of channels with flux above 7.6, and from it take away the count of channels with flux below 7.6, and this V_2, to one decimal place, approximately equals -2.4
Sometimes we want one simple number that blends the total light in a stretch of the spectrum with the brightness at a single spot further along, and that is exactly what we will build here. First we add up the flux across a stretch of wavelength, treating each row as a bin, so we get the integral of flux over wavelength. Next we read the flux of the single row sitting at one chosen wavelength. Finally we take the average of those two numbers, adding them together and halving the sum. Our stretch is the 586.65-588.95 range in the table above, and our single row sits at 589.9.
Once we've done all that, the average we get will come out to 10.3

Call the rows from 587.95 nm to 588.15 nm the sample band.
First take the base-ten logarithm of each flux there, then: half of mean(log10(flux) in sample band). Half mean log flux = 0.413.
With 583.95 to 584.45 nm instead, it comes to 0.461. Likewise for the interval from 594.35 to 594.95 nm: 0.453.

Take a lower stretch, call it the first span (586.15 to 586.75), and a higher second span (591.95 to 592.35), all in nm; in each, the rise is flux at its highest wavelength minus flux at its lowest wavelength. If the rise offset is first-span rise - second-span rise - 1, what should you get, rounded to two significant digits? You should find -1.5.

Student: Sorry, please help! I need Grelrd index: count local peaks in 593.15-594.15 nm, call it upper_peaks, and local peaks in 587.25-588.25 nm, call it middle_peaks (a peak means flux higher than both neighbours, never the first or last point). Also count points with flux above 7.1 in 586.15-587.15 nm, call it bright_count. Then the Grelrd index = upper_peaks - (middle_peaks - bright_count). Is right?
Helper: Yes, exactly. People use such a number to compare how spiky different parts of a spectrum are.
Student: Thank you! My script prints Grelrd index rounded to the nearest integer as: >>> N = 10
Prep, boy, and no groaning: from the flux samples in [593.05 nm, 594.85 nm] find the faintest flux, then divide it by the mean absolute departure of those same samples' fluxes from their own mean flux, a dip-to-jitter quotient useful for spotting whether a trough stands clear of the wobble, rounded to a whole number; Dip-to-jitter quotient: 38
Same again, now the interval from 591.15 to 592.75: 25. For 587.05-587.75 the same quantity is 44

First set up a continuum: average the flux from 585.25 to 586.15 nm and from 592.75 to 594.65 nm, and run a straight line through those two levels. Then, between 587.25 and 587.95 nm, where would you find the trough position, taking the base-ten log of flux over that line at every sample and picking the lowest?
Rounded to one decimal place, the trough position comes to 587.9 nm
